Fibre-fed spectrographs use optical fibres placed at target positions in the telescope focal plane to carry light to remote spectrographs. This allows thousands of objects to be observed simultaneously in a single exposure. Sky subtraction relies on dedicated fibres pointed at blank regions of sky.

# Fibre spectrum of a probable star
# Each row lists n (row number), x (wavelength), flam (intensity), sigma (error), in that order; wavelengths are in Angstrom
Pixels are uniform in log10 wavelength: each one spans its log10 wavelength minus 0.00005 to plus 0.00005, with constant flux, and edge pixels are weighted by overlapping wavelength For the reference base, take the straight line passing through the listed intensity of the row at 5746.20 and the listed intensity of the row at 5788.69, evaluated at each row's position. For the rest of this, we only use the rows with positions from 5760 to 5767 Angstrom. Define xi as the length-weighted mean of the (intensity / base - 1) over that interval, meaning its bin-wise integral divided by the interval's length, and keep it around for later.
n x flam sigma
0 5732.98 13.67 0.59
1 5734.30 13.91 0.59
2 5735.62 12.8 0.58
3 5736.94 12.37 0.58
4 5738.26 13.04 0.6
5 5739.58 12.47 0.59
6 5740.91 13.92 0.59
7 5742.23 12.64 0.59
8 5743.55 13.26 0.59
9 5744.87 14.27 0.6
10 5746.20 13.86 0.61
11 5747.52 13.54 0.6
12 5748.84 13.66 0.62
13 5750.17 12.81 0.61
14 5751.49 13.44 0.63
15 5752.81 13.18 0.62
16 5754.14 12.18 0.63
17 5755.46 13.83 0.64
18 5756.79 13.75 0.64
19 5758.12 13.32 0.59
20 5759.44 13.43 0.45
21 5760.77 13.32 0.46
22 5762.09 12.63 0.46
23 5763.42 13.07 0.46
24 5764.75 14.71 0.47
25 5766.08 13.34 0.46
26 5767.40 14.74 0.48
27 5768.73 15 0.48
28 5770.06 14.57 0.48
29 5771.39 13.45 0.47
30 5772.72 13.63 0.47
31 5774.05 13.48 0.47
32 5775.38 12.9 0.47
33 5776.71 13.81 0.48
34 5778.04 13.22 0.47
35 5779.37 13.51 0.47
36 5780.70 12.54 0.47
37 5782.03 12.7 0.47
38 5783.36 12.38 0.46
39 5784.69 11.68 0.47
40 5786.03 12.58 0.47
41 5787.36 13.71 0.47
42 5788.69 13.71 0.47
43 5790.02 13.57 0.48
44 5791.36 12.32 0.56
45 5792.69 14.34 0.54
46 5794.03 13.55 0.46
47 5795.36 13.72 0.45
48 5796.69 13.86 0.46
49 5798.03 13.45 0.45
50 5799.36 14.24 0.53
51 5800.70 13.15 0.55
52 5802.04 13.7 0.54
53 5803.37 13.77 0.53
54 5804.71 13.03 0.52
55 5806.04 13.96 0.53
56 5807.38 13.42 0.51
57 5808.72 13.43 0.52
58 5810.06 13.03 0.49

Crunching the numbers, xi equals -0.024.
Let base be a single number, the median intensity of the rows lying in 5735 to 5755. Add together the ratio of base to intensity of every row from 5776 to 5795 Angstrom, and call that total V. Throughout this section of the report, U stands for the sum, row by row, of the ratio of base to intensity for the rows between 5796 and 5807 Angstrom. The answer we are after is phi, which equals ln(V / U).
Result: 0.6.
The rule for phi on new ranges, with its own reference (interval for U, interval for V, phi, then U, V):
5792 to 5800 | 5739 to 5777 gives 1.6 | 5.7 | 28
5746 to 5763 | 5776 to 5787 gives -0.4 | 12.9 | 8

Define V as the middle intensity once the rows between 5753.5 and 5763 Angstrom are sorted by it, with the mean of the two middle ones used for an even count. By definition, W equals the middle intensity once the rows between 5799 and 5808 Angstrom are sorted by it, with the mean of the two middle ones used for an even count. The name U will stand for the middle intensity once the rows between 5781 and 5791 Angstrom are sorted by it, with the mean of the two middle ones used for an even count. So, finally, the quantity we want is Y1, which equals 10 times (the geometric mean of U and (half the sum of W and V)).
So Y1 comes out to 131.0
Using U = 12.70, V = 13.3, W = 13.7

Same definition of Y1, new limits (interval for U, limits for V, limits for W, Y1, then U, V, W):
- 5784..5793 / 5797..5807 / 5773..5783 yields 135.1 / 13.57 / 13.7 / 13.2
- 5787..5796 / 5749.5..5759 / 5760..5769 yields 135.2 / 13.71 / 13.3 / 13.3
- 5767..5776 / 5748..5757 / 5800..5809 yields 135.3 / 13.63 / 13.4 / 13.4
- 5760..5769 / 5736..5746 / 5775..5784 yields 131.5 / 13.34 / 13.0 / 12.9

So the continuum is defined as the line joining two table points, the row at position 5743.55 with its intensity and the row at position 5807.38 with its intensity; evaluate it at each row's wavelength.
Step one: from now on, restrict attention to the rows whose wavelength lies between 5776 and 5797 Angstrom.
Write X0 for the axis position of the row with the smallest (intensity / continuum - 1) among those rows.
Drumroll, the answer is 5784.69 Angstrom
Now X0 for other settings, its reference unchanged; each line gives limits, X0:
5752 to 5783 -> 5754.14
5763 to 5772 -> 5763.42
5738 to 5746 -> 5739.58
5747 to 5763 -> 5754.14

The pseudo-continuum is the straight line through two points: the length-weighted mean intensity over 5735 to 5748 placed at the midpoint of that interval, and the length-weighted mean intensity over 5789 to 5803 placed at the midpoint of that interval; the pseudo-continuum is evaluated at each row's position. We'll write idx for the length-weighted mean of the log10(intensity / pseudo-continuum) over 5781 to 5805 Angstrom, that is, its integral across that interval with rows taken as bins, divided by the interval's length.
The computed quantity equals -0.010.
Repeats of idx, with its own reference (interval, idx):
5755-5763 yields 0.001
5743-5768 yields 0.005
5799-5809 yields -0.003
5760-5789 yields -0.003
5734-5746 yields -0.001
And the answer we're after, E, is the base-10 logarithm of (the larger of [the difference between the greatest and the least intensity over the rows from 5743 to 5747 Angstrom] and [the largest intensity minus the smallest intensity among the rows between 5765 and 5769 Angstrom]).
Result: 0.2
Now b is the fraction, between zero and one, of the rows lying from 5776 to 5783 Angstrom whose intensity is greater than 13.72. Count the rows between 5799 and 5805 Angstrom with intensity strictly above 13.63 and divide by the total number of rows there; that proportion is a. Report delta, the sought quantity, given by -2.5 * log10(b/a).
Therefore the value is 1.2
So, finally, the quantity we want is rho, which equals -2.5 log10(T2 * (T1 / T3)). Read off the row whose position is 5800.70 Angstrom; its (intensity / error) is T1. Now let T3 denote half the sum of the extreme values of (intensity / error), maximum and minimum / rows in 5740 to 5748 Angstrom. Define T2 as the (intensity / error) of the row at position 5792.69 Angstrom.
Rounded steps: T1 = 23.9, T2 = 27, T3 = 23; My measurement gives -3.62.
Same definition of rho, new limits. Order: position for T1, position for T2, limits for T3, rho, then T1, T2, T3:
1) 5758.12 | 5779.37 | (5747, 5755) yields -3.73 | 22.6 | 29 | 21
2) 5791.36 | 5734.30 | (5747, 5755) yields -3.48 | 22.0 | 24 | 21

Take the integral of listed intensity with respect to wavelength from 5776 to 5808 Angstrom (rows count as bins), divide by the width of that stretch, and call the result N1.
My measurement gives 13.3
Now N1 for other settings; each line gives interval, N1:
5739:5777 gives 13.5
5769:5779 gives 13.6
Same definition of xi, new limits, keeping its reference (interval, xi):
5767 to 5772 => 0.048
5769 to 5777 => -0.005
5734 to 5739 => -0.067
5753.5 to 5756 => -0.062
